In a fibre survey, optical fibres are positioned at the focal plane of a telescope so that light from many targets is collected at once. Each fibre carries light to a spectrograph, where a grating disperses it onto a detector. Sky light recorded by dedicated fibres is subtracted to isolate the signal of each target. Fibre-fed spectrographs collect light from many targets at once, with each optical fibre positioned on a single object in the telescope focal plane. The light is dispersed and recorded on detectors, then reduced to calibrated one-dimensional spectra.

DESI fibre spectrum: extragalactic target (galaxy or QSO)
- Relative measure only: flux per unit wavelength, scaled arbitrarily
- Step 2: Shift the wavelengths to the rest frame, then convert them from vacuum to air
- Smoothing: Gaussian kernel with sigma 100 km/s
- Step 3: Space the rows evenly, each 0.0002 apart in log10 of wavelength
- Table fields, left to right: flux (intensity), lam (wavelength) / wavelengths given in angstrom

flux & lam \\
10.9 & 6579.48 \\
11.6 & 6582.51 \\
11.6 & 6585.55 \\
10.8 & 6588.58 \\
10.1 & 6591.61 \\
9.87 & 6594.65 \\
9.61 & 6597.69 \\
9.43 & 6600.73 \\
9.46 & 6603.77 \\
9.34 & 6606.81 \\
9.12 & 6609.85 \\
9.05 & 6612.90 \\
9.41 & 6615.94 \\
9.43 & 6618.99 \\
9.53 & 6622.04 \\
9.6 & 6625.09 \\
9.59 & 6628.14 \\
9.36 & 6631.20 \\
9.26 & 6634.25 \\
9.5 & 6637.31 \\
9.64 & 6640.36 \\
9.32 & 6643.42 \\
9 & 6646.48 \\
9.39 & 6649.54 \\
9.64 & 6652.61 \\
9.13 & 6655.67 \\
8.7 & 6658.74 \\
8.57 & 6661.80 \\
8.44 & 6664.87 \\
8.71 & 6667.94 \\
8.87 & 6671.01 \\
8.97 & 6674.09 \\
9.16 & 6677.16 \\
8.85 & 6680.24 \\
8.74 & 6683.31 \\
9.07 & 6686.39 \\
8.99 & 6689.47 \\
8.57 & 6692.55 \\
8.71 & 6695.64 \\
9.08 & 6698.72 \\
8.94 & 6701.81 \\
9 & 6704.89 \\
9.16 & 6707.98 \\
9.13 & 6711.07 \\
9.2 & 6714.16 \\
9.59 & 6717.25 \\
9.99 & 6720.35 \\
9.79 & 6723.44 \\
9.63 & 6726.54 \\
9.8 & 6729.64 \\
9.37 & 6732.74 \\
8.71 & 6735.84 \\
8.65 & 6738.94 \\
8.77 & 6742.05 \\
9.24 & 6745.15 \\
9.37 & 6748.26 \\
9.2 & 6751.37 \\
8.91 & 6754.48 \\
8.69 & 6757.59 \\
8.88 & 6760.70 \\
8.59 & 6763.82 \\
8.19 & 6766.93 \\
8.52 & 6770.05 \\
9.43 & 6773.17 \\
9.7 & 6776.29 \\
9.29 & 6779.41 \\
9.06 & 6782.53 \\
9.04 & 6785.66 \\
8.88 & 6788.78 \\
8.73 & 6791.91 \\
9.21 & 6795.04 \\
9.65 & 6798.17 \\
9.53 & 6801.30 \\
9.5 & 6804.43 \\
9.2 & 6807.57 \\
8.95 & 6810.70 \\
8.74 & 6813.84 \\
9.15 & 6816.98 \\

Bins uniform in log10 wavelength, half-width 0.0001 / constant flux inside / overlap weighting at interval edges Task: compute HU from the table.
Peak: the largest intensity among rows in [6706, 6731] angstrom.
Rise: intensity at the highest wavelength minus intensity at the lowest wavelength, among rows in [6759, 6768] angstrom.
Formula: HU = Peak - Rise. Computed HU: 10.7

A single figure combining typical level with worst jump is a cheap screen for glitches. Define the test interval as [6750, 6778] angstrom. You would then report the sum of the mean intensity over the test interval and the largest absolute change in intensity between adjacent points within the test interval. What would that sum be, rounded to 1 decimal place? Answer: 9.8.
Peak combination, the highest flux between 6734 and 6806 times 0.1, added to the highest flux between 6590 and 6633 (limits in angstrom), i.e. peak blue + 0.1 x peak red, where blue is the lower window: 11.07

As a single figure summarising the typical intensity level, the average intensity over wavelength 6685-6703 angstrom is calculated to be 8.89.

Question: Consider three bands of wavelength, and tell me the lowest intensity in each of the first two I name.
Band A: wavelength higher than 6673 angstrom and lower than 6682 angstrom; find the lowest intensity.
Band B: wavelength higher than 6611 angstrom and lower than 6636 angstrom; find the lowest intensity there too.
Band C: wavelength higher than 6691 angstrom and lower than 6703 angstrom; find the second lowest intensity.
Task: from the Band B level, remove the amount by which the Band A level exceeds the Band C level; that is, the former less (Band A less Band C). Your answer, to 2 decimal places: 8.91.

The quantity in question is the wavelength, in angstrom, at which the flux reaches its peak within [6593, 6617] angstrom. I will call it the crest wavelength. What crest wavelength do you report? 6594.65 angstrom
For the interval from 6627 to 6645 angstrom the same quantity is 6640.36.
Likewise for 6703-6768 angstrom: 6720.35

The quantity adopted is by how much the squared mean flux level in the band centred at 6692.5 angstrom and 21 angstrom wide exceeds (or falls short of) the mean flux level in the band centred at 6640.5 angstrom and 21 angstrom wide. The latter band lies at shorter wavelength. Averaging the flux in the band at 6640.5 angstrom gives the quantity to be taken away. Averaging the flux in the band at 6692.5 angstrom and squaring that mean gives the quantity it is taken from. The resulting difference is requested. 69.3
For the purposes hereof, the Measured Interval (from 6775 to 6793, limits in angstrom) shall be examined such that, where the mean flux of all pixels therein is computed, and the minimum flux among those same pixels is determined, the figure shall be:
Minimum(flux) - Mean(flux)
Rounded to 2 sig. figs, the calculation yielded -0.39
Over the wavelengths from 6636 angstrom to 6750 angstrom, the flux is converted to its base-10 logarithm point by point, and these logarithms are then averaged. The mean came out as 0.960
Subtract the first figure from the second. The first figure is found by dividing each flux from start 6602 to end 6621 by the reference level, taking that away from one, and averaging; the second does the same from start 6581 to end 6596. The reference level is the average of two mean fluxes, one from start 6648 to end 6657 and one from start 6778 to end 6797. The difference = -0.16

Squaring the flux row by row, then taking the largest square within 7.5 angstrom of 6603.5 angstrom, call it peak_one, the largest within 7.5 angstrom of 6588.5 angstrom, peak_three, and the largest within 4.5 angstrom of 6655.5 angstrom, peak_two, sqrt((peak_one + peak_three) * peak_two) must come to 145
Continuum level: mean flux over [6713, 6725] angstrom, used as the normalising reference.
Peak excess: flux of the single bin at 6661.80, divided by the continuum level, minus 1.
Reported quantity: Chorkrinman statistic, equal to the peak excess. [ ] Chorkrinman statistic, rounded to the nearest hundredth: -0.11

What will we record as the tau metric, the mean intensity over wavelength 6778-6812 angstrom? 9.19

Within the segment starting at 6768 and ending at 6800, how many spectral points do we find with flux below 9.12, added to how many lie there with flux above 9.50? 7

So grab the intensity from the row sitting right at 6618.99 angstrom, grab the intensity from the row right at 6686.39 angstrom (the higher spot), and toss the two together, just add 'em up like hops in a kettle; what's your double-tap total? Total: 18.5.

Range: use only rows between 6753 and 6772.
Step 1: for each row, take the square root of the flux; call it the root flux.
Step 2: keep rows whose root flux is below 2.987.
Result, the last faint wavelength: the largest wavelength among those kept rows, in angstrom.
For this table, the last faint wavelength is 6770.05 angstrom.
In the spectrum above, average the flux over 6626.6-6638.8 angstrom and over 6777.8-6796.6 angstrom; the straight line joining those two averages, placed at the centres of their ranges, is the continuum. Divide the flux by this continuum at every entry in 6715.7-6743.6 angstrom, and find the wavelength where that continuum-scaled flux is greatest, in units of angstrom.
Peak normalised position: 6720.35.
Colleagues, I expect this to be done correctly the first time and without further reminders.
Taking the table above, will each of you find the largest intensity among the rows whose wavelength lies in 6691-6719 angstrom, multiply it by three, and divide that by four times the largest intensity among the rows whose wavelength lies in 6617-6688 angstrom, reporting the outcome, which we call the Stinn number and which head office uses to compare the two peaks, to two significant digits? 0.75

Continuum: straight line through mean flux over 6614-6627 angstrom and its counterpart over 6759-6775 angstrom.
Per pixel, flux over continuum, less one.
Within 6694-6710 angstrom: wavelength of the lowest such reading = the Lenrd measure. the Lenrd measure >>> 6695.64 angstrom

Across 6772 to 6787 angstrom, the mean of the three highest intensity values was 9.47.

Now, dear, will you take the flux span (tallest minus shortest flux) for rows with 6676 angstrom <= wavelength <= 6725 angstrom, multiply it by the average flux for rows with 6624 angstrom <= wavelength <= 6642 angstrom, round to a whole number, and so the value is 13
